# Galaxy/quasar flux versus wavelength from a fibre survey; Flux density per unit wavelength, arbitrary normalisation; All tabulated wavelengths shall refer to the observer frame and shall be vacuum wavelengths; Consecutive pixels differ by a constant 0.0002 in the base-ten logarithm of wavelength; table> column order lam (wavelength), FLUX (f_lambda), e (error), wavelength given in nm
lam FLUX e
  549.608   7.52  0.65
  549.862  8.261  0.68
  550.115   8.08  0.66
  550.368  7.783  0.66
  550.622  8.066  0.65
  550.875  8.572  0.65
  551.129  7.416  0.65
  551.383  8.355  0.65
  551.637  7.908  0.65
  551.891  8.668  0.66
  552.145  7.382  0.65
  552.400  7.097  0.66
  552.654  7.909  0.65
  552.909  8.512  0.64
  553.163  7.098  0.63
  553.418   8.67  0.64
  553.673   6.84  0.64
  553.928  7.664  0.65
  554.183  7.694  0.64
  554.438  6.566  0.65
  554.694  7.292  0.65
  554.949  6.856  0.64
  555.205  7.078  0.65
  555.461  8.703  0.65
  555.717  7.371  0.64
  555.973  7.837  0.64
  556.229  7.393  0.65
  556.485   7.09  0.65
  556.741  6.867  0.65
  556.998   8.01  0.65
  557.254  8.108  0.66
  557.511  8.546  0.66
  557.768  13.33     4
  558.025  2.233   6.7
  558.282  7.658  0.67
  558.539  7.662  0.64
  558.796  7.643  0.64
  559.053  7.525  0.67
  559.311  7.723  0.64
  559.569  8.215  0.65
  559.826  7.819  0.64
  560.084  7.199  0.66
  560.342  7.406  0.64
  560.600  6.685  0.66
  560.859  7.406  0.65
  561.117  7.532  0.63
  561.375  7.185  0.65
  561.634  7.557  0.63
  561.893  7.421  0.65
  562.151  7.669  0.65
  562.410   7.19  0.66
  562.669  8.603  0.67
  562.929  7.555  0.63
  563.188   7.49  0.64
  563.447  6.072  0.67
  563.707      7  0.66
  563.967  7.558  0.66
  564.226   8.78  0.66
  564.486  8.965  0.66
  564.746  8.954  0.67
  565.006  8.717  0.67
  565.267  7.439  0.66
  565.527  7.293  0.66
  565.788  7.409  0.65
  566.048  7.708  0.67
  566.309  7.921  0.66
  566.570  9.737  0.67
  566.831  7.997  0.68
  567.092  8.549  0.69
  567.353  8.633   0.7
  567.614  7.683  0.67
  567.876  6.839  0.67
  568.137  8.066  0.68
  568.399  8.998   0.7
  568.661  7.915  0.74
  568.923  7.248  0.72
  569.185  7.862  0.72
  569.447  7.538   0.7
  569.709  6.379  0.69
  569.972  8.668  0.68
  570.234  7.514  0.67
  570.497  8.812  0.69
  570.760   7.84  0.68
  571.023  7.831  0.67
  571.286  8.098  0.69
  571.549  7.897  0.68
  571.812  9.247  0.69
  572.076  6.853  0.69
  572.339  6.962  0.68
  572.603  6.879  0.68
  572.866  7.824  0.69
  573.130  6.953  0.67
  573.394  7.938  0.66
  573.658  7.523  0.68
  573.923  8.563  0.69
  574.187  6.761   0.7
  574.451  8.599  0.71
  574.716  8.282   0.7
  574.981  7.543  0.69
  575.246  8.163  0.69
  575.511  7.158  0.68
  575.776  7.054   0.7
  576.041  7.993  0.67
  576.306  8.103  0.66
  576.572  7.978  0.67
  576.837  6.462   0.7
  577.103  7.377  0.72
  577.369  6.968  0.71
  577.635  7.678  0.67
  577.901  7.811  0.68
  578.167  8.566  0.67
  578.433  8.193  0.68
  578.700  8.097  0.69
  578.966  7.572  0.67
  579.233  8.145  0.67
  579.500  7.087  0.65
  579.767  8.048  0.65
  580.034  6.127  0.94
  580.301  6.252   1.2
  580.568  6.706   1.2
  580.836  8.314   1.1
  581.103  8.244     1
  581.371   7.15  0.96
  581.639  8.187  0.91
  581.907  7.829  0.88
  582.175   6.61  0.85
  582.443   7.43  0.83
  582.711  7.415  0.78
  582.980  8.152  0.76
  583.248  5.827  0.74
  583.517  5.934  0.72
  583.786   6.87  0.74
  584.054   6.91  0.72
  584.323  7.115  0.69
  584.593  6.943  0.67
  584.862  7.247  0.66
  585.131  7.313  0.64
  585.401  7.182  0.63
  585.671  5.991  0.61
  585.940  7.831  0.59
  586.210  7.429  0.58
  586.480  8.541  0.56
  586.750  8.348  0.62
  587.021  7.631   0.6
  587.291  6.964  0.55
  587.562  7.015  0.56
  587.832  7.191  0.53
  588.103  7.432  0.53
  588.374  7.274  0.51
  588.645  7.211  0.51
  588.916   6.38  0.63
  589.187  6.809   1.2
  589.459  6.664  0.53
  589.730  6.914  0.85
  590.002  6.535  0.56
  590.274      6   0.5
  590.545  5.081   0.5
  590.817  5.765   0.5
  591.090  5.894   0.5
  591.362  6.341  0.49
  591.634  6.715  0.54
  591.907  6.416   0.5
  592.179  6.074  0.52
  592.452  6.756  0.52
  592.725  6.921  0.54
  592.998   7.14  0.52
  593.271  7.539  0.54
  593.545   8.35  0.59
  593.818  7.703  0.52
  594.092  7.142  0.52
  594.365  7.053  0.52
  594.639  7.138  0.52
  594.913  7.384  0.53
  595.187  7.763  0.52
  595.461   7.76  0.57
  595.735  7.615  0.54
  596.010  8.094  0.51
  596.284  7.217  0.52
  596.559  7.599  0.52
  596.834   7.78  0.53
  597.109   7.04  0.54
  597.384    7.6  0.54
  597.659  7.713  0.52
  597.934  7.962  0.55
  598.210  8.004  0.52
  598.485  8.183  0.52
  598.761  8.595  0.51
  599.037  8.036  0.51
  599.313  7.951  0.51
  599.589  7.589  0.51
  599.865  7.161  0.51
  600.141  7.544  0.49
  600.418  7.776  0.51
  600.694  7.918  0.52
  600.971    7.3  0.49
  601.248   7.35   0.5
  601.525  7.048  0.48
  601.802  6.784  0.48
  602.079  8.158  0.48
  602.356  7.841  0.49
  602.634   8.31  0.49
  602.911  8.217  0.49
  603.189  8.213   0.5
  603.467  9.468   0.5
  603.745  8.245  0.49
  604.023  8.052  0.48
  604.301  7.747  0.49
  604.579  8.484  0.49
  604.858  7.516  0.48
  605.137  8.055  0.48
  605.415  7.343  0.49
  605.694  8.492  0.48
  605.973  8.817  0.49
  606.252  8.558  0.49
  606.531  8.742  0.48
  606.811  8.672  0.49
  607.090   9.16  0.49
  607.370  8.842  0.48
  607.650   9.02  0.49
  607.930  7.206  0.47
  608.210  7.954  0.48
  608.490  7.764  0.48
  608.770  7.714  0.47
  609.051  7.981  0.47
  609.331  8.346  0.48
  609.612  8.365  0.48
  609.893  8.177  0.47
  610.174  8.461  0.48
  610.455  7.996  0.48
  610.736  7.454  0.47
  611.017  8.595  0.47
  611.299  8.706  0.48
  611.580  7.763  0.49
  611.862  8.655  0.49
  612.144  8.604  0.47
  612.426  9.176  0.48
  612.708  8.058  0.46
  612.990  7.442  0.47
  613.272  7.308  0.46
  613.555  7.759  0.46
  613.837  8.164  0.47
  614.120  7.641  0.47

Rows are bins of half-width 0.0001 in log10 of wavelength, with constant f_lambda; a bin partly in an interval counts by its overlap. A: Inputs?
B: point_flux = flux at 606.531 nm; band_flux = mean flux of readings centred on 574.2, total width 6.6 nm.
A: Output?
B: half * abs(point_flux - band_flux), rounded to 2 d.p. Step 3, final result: 0.55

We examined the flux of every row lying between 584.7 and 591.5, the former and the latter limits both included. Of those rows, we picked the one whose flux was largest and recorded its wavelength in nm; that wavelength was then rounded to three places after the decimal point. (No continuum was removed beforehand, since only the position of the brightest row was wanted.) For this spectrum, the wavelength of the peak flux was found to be 586.480 nm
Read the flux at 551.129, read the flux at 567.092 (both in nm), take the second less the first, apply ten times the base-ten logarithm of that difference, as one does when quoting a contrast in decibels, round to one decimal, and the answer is 0.5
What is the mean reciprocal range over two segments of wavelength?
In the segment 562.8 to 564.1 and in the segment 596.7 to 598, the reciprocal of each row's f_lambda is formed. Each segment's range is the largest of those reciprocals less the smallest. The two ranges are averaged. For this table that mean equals 0.024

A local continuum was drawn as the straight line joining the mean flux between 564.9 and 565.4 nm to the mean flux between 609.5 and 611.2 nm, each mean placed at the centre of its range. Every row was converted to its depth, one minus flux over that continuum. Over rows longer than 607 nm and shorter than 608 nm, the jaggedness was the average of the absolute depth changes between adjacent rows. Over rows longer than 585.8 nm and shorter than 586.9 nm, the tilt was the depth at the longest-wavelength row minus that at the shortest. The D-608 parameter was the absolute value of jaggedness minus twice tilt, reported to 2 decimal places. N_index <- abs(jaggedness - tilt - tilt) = 0.22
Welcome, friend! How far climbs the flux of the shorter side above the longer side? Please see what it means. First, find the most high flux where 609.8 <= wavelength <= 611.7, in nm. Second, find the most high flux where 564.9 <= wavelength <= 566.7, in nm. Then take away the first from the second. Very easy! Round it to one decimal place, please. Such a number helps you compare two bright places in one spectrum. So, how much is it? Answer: 1.0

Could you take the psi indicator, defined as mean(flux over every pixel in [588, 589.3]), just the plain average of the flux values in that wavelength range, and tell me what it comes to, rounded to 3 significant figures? 7.02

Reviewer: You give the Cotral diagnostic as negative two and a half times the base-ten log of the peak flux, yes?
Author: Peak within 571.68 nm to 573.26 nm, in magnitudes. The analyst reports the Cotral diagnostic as -2.42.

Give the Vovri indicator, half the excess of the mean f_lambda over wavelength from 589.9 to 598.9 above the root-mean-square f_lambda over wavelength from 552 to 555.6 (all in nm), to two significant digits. -0.19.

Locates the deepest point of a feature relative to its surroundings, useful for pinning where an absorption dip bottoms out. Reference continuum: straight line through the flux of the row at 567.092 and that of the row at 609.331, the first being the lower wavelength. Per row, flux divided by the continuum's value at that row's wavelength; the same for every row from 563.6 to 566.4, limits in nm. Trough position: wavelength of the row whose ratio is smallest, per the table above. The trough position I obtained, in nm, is 563.707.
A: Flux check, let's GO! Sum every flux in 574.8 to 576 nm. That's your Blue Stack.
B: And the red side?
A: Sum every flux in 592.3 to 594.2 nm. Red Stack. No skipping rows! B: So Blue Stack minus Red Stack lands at -22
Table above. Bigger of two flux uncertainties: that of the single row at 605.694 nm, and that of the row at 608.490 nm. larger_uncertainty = 0.480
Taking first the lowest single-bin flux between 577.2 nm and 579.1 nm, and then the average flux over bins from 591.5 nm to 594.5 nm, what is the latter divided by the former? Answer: 1.02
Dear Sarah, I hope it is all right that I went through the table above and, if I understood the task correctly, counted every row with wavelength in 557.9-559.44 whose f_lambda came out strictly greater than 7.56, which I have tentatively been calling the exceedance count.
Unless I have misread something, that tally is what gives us 4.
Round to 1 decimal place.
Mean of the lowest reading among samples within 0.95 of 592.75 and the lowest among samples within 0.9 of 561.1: 6.4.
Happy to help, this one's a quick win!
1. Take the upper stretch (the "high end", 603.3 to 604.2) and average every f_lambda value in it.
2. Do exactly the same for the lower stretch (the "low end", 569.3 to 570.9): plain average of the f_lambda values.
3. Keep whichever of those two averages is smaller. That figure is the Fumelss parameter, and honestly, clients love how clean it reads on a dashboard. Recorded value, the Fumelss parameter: 7.79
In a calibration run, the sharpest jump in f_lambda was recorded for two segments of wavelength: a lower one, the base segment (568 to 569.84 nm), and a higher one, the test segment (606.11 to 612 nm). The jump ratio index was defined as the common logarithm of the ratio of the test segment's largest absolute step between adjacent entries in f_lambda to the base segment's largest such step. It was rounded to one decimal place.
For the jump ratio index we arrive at 0.2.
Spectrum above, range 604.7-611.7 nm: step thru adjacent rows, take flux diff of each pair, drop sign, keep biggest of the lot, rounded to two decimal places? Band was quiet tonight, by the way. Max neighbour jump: 1.81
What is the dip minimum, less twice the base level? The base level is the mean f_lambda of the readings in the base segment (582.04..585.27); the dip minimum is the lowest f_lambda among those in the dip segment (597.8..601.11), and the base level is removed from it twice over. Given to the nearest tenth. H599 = -6.8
